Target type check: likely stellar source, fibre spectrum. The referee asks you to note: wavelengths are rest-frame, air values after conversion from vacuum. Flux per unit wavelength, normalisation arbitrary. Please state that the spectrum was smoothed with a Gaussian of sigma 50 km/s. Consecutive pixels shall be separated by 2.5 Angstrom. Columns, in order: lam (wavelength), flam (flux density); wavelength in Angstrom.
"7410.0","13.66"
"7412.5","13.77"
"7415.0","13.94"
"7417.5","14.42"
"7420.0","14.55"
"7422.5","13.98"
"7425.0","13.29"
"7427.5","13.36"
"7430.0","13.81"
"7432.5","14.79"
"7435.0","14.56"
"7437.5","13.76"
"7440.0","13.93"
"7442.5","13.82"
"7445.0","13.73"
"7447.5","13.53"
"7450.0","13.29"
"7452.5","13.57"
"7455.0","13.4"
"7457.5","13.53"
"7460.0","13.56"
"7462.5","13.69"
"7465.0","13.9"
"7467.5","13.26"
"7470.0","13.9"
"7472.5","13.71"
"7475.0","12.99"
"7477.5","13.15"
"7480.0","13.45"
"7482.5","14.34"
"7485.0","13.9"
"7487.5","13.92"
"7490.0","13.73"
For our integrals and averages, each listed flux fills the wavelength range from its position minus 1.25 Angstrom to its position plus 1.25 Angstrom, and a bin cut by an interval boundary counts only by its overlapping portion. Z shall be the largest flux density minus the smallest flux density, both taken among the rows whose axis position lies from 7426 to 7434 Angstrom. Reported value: 1.4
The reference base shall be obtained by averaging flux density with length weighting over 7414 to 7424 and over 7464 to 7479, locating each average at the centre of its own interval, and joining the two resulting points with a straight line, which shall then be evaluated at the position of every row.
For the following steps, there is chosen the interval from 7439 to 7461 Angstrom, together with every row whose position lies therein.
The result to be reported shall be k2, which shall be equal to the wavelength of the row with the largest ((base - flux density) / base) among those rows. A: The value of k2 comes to 7450.0 Angstrom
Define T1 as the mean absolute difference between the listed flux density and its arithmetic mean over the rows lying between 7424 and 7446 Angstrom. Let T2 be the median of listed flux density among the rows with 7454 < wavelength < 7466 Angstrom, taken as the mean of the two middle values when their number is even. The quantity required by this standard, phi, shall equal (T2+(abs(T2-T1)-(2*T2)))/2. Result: -0.18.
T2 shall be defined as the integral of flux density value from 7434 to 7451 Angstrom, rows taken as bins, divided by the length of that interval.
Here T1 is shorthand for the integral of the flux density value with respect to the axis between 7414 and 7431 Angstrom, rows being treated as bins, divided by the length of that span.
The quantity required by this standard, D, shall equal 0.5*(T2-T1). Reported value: -0.05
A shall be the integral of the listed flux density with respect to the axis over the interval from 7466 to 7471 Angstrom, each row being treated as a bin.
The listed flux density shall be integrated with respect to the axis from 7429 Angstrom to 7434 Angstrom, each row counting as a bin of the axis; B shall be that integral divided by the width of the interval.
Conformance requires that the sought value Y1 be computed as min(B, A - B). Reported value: 14.3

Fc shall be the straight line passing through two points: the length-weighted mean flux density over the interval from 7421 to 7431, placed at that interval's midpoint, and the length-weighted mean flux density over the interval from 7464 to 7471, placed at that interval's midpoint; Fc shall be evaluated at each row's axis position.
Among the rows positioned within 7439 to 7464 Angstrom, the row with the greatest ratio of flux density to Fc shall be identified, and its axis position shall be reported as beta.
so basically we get 7440.0 Angstrom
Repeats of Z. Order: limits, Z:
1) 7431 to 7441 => 1.0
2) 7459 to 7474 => 0.6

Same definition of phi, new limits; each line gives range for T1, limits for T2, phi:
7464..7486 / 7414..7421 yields -0.18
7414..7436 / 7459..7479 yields -0.22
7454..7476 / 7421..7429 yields -0.11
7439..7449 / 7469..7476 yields -0.06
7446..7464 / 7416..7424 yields -0.05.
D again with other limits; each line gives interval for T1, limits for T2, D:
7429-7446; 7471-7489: -0.21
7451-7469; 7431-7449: 0.22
